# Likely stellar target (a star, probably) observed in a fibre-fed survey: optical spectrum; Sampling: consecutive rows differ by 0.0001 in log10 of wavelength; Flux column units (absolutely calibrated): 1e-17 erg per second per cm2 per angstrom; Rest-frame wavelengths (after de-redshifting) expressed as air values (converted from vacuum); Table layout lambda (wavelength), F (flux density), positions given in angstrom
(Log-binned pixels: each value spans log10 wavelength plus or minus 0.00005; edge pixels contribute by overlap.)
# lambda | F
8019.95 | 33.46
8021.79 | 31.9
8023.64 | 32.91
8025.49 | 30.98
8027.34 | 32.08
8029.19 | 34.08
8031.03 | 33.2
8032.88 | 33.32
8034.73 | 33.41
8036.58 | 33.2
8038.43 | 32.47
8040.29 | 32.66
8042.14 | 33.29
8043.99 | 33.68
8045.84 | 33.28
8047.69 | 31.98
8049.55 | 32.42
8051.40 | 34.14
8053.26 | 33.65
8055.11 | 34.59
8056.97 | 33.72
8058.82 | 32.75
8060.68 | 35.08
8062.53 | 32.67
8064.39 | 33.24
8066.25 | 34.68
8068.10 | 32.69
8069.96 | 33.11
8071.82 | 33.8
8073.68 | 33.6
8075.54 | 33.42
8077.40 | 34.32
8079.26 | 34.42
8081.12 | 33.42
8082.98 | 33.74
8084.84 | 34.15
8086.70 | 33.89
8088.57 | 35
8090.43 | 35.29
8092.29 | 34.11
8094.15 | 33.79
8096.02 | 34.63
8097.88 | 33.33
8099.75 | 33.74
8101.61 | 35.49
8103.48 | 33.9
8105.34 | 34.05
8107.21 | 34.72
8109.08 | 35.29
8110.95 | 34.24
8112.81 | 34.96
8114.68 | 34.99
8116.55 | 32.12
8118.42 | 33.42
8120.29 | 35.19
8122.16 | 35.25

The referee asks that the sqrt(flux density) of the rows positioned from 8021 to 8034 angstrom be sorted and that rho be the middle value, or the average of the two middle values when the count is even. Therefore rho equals 5.74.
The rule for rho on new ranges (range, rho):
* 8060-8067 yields 5.83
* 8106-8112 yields 5.89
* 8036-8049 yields 5.76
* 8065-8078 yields 5.80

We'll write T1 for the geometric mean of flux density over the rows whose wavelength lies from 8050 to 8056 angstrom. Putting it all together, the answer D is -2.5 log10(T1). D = -3.83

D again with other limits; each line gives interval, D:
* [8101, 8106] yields -3.84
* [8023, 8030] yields -3.78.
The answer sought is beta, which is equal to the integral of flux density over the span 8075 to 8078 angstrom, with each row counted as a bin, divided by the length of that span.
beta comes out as 33.9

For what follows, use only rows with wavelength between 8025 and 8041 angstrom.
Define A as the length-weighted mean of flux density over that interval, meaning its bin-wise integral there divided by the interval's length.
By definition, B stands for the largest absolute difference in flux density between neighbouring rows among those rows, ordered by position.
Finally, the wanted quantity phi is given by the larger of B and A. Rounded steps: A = 32.9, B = 2.00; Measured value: 32.9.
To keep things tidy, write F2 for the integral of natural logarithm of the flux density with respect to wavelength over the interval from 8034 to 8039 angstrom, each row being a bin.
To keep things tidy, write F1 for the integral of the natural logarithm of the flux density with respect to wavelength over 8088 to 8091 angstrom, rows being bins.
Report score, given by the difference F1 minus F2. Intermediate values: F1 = 11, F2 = 17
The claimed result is -7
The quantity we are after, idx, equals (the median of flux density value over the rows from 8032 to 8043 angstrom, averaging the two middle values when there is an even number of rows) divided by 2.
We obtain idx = 16.6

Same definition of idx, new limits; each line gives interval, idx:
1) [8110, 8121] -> 17.3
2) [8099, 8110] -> 17.2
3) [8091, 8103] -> 17.0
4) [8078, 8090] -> 17.0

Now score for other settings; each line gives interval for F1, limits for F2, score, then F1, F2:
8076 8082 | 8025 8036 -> -17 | 21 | 38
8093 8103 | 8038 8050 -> -7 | 35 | 42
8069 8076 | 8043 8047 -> 10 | 25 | 14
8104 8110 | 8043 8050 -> -3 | 21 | 24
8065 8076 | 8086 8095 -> 7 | 39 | 32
